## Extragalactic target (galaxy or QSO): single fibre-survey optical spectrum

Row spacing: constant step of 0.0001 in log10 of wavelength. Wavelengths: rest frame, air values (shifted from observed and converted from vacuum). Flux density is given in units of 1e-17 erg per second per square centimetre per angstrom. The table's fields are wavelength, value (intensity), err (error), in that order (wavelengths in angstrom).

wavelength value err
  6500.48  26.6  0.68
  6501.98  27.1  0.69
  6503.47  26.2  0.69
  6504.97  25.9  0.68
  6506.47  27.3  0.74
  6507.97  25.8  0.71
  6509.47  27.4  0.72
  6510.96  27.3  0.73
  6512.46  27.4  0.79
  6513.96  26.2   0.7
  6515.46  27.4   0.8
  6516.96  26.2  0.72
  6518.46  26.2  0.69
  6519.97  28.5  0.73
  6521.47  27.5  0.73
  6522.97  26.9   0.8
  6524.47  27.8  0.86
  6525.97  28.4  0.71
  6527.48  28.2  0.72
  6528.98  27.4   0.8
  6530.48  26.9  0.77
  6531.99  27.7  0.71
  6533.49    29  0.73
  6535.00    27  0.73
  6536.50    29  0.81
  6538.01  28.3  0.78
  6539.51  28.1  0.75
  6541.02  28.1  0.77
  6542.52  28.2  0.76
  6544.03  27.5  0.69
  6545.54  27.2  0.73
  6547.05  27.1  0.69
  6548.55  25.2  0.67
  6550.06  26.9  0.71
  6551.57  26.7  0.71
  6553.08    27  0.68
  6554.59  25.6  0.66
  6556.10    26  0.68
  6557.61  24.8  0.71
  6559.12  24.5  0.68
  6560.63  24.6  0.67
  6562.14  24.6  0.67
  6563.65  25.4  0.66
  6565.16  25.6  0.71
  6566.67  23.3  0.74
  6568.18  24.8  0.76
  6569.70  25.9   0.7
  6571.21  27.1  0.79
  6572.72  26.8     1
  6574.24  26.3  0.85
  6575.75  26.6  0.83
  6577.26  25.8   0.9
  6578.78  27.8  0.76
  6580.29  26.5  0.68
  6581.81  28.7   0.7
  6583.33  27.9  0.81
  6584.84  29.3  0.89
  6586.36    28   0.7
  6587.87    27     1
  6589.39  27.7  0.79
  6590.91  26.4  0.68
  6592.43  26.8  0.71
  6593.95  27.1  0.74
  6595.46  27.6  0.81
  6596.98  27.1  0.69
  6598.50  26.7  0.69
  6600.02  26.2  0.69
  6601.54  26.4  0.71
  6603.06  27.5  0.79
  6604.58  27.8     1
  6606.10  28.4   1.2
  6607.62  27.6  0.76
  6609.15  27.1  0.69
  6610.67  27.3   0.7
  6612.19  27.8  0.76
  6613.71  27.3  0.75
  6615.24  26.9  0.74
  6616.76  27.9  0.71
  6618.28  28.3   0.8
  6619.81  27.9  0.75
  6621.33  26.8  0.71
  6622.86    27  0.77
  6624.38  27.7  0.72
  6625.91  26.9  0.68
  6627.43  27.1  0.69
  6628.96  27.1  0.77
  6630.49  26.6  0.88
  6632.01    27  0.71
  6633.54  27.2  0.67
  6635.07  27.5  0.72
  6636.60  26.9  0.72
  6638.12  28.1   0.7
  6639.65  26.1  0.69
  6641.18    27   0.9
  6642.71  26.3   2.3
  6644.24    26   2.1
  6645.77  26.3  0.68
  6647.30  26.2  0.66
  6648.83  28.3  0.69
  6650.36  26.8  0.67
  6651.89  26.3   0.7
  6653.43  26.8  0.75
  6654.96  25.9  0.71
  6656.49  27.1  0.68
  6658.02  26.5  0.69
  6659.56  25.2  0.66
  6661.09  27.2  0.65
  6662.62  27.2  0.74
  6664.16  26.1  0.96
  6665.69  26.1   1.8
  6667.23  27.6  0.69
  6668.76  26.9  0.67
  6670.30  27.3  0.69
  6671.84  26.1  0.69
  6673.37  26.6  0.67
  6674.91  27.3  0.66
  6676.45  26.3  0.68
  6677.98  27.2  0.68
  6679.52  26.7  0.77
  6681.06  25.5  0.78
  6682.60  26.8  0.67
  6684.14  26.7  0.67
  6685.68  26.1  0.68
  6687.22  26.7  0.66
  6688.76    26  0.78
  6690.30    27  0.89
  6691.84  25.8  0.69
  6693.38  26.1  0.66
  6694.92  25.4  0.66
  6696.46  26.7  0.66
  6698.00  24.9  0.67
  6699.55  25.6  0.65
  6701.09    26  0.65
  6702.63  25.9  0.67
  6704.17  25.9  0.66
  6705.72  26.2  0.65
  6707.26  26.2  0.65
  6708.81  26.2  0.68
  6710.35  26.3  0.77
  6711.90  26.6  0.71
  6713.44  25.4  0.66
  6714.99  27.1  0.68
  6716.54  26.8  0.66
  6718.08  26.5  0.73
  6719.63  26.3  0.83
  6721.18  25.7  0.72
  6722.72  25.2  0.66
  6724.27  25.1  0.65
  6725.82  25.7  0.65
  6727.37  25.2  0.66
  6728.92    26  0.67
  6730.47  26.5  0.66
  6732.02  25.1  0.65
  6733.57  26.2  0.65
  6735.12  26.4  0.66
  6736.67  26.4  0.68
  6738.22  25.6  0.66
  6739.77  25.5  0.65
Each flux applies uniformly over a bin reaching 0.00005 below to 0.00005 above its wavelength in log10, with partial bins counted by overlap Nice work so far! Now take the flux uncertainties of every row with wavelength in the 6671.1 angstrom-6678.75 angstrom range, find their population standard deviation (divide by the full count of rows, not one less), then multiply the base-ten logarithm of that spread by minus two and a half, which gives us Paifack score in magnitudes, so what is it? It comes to 4.98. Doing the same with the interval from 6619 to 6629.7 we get 3.67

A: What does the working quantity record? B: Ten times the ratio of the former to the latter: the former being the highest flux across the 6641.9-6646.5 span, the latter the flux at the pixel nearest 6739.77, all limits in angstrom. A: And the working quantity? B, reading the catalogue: 10.31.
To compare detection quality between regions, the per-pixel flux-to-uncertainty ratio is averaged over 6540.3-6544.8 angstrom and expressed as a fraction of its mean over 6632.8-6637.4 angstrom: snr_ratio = 0.98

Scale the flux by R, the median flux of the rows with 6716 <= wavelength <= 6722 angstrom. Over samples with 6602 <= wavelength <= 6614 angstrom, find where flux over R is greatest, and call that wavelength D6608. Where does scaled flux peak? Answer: 6606.10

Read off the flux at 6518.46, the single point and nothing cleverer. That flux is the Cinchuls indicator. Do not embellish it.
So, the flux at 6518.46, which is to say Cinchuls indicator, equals 26.2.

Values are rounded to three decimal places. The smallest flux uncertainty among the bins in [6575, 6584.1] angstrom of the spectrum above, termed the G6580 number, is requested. 0.680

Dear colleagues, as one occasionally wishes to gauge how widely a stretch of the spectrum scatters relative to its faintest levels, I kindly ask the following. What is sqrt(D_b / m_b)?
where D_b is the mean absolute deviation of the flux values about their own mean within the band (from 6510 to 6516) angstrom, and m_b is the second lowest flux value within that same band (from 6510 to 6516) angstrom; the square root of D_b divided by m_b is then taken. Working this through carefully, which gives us 0.127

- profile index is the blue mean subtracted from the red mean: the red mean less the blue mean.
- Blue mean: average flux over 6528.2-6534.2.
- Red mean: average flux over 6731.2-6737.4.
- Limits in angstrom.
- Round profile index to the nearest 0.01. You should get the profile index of -1.73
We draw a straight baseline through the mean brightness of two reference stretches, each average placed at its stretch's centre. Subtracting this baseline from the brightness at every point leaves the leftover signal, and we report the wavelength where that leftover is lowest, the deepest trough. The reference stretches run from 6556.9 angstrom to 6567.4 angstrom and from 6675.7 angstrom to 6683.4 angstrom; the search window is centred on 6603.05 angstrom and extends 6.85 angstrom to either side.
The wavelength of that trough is 6600.02 angstrom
